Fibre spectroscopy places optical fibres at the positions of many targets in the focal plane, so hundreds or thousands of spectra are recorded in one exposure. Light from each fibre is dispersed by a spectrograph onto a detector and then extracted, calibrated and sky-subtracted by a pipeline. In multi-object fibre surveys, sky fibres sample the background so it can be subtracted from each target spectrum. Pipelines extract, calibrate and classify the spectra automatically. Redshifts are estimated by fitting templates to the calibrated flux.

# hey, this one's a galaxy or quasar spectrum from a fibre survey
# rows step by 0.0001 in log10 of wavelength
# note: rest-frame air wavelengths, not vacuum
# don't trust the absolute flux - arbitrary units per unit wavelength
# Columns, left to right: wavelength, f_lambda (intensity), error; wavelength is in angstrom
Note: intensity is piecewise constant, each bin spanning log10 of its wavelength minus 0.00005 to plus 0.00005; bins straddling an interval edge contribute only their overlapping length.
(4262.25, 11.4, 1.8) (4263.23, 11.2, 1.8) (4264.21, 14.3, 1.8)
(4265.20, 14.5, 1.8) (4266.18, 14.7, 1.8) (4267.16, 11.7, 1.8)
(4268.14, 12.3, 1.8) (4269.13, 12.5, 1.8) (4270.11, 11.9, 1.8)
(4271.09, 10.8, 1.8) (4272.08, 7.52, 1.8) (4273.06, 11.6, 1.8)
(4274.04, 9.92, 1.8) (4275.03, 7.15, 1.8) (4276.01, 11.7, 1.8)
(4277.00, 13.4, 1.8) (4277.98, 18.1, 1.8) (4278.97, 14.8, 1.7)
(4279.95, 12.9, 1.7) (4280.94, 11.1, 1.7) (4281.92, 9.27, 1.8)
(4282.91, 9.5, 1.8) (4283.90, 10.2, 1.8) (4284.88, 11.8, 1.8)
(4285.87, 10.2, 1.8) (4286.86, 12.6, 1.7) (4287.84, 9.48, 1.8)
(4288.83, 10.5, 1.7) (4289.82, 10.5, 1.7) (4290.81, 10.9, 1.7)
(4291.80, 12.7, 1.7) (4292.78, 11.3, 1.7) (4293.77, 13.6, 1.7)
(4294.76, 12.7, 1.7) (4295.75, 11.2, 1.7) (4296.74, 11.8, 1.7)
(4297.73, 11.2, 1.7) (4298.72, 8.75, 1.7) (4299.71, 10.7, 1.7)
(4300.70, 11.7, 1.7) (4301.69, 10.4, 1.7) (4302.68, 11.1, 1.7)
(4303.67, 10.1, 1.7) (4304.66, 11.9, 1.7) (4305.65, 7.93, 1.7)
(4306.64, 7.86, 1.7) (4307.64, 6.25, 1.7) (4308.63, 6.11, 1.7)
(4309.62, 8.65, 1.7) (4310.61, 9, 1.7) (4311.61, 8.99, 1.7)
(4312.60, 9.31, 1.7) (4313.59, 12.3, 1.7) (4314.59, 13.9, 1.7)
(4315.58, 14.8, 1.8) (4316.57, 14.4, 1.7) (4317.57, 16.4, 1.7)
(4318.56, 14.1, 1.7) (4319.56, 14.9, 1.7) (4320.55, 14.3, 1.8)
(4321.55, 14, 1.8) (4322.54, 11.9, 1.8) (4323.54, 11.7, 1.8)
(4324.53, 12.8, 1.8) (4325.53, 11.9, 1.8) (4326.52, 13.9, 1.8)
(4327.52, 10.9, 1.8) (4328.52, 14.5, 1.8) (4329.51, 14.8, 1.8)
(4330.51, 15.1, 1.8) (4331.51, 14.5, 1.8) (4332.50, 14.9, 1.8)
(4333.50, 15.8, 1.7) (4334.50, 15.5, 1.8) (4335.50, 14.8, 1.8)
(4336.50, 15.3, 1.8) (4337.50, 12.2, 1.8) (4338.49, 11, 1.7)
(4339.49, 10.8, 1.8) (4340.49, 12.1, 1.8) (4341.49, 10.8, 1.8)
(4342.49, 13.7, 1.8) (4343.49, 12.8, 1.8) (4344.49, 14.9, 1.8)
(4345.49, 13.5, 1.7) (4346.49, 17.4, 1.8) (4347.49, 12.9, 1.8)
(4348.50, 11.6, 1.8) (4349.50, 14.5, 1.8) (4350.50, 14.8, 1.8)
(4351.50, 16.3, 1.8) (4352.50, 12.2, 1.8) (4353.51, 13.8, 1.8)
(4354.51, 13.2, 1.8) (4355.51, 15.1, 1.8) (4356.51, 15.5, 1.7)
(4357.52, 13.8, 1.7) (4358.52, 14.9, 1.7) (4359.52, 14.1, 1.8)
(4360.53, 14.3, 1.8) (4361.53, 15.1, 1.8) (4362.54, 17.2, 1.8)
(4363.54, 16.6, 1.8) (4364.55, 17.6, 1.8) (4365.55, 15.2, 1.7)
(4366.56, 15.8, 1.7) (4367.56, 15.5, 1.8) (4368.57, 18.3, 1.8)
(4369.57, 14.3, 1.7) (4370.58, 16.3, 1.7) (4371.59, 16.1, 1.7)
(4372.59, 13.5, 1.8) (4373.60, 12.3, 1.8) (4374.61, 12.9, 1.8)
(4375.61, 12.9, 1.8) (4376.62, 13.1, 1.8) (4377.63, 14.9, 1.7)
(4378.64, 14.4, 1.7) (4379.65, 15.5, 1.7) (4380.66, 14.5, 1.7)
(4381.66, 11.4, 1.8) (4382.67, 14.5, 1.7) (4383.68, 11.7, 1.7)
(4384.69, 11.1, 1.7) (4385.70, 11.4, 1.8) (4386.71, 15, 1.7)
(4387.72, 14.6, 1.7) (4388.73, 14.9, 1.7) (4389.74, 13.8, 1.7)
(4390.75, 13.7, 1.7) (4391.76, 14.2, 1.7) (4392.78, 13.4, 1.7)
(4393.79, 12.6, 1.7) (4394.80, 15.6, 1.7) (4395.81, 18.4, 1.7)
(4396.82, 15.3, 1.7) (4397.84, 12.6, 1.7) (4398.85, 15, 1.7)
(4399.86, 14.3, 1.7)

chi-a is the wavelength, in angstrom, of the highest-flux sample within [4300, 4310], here 4304.66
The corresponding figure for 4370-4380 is 4370.58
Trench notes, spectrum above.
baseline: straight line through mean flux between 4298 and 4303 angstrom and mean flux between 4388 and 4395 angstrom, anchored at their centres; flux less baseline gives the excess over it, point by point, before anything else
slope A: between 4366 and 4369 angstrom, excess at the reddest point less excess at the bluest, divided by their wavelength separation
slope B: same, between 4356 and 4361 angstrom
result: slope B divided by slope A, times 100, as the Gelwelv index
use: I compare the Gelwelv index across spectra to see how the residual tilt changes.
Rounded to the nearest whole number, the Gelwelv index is -28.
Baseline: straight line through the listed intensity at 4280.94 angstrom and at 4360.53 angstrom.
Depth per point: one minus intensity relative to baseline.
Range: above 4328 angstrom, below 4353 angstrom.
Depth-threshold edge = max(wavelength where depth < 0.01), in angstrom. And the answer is 4351.50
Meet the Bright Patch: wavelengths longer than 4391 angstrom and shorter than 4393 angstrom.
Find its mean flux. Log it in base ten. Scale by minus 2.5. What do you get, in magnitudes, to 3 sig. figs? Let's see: -2.85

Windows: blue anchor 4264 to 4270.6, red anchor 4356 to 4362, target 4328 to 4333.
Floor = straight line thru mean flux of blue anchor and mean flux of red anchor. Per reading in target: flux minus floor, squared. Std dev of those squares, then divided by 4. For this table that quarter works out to 0.1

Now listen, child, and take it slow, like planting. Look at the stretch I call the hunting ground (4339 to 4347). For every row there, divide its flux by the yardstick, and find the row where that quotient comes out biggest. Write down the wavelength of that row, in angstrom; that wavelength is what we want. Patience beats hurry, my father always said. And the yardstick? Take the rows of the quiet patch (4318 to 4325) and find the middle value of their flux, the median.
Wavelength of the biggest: 4346.49 angstrom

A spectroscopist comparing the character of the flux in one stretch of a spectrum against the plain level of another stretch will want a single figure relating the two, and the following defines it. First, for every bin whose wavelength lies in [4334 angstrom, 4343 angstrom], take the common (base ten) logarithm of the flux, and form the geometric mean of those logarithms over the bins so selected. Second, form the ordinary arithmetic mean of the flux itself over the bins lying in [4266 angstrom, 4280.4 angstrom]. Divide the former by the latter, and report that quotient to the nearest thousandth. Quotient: 0.092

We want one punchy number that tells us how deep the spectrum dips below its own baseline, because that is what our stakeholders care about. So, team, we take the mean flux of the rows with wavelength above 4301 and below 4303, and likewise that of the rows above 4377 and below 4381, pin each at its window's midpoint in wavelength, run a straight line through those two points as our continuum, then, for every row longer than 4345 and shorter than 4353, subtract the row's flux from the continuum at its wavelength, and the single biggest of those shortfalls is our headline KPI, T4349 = 1.6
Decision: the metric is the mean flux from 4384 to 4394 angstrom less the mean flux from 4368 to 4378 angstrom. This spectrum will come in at -1.0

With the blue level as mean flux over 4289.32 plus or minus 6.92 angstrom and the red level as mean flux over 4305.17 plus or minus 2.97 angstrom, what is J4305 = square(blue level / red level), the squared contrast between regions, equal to 1.5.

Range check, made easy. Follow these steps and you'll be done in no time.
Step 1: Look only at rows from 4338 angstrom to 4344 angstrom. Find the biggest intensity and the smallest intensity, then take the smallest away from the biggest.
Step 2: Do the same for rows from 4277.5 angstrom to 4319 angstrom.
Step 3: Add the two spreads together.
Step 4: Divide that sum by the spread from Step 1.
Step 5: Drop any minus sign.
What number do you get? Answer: 5.13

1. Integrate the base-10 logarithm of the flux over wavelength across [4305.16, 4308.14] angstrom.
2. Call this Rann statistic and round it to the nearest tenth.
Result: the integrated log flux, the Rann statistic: 2.6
